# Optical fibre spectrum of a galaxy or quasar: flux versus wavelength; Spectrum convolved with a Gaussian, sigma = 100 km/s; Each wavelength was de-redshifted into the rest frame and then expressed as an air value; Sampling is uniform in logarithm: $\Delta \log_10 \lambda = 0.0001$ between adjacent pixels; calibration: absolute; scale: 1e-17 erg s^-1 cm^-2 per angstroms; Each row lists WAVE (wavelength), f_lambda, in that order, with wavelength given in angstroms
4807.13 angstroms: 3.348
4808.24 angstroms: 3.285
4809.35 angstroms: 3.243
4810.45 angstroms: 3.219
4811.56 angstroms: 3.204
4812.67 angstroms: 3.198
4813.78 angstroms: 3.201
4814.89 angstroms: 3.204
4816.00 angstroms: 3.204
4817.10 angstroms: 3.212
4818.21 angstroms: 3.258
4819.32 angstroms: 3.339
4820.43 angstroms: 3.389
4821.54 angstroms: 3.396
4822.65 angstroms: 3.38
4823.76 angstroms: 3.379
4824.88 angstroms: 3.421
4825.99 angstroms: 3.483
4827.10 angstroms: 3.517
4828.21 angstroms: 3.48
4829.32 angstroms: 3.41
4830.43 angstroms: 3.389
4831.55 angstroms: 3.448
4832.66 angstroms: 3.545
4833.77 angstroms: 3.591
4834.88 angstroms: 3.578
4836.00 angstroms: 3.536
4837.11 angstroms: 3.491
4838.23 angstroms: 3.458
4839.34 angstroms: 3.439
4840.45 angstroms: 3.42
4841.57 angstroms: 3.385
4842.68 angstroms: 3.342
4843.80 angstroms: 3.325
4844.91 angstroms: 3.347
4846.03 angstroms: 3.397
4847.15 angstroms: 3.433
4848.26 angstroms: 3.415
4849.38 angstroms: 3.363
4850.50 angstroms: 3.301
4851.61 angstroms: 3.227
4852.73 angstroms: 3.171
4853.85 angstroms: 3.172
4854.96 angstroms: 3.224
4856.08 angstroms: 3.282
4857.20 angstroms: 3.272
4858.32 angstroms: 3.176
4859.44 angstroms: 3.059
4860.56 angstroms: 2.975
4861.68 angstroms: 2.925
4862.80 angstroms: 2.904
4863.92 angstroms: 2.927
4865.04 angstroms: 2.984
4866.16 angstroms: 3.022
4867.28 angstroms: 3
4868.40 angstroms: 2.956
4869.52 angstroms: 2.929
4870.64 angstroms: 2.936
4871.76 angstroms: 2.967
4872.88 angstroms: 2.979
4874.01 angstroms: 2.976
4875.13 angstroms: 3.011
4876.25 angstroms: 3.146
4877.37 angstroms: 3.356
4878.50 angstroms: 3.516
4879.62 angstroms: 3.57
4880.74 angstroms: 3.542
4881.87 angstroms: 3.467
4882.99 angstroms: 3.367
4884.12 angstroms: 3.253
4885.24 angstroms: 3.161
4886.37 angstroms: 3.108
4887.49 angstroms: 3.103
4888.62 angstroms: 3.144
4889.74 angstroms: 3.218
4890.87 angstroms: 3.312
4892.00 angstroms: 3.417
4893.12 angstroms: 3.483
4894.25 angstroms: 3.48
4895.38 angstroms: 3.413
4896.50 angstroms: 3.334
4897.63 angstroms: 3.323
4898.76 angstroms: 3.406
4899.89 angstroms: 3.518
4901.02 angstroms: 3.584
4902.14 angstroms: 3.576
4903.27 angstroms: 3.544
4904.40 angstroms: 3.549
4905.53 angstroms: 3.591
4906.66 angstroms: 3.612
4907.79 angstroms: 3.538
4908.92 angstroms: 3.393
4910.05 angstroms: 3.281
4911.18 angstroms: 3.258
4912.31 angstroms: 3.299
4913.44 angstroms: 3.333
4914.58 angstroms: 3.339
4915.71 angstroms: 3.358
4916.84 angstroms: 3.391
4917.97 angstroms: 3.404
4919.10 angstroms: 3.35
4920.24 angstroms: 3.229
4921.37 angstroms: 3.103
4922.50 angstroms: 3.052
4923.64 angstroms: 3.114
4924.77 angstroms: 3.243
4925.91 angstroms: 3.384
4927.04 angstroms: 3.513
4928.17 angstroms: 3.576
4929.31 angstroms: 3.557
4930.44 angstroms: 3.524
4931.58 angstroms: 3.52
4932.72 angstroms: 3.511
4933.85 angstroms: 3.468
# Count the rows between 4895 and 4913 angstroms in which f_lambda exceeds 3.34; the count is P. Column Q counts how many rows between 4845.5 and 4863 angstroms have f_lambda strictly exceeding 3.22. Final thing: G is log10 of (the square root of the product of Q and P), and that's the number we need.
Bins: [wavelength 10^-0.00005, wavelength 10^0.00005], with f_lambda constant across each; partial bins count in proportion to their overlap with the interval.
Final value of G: 1.00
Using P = 11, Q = 9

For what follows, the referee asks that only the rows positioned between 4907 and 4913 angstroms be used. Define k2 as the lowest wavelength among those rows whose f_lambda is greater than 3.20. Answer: 4907.79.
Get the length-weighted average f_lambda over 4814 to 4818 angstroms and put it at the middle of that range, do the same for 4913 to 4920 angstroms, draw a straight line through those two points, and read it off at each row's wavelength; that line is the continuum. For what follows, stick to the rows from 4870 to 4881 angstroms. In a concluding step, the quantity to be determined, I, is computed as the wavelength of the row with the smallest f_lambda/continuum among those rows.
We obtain 4870.64 angstroms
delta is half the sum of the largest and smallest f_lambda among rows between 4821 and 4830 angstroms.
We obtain 3.45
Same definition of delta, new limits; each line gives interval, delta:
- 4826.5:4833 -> 3.47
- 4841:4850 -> 3.38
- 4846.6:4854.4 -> 3.30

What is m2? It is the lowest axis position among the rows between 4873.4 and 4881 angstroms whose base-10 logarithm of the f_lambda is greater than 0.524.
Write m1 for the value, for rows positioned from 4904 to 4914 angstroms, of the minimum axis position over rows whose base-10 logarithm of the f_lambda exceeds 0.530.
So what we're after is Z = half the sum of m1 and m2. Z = 4890.9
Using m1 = 4904.40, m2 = 4877.37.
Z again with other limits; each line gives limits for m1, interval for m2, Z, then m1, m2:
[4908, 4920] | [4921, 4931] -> 4917.4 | 4908.92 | 4925.91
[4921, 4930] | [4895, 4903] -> 4911.2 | 4927.04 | 4895.38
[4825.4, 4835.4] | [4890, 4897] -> 4859.0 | 4825.99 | 4892.00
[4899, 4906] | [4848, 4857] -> 4874.1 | 4899.89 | 4848.26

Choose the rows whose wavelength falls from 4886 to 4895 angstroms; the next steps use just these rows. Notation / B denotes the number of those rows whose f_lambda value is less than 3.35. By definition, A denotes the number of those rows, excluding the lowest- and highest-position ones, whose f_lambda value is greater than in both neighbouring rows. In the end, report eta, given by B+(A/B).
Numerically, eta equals 5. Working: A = 1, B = 5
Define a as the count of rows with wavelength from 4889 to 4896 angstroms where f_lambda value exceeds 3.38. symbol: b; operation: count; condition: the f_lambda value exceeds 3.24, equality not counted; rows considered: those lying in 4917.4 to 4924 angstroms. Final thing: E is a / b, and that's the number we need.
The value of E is 2.00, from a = 4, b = 2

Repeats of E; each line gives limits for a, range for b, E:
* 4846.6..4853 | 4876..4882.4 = 0.40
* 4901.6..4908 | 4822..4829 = 1.00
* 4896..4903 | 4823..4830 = 0.67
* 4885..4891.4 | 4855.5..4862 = 0.00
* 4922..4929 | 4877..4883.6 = 0.50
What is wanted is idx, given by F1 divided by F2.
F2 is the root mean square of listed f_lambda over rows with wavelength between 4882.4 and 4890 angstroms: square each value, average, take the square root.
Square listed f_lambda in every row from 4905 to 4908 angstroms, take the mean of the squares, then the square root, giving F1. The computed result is 1.121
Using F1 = 3.58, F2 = 3.19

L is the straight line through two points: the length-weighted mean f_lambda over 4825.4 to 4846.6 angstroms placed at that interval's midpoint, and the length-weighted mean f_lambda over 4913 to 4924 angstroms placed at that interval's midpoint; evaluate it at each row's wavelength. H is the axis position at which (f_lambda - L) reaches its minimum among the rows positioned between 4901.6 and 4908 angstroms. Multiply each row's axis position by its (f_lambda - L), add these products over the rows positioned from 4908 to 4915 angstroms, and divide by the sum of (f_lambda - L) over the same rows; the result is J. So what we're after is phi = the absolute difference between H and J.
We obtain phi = 8.5 angstroms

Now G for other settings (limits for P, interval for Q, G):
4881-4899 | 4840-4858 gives 1.00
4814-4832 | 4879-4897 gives 1.04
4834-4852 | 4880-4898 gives 1.08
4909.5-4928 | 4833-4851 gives 0.99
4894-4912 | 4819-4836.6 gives 1.14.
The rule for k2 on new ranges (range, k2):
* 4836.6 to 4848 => 4837.11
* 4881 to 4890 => 4881.87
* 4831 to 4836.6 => 4831.55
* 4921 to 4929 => 4924.77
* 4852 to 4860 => 4854.96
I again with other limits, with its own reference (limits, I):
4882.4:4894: 4887.49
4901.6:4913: 4911.18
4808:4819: 4812.67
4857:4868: 4862.80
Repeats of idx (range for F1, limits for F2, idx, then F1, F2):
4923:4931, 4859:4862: 1.145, 3.42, 2.99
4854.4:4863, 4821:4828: 0.905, 3.11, 3.43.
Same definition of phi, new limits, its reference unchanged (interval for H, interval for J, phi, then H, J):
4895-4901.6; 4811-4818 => 83.3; 4897.63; 4814.3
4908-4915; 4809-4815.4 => 99.0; 4911.18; 4812.2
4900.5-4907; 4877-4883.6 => 23.1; 4903.27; 4880.2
